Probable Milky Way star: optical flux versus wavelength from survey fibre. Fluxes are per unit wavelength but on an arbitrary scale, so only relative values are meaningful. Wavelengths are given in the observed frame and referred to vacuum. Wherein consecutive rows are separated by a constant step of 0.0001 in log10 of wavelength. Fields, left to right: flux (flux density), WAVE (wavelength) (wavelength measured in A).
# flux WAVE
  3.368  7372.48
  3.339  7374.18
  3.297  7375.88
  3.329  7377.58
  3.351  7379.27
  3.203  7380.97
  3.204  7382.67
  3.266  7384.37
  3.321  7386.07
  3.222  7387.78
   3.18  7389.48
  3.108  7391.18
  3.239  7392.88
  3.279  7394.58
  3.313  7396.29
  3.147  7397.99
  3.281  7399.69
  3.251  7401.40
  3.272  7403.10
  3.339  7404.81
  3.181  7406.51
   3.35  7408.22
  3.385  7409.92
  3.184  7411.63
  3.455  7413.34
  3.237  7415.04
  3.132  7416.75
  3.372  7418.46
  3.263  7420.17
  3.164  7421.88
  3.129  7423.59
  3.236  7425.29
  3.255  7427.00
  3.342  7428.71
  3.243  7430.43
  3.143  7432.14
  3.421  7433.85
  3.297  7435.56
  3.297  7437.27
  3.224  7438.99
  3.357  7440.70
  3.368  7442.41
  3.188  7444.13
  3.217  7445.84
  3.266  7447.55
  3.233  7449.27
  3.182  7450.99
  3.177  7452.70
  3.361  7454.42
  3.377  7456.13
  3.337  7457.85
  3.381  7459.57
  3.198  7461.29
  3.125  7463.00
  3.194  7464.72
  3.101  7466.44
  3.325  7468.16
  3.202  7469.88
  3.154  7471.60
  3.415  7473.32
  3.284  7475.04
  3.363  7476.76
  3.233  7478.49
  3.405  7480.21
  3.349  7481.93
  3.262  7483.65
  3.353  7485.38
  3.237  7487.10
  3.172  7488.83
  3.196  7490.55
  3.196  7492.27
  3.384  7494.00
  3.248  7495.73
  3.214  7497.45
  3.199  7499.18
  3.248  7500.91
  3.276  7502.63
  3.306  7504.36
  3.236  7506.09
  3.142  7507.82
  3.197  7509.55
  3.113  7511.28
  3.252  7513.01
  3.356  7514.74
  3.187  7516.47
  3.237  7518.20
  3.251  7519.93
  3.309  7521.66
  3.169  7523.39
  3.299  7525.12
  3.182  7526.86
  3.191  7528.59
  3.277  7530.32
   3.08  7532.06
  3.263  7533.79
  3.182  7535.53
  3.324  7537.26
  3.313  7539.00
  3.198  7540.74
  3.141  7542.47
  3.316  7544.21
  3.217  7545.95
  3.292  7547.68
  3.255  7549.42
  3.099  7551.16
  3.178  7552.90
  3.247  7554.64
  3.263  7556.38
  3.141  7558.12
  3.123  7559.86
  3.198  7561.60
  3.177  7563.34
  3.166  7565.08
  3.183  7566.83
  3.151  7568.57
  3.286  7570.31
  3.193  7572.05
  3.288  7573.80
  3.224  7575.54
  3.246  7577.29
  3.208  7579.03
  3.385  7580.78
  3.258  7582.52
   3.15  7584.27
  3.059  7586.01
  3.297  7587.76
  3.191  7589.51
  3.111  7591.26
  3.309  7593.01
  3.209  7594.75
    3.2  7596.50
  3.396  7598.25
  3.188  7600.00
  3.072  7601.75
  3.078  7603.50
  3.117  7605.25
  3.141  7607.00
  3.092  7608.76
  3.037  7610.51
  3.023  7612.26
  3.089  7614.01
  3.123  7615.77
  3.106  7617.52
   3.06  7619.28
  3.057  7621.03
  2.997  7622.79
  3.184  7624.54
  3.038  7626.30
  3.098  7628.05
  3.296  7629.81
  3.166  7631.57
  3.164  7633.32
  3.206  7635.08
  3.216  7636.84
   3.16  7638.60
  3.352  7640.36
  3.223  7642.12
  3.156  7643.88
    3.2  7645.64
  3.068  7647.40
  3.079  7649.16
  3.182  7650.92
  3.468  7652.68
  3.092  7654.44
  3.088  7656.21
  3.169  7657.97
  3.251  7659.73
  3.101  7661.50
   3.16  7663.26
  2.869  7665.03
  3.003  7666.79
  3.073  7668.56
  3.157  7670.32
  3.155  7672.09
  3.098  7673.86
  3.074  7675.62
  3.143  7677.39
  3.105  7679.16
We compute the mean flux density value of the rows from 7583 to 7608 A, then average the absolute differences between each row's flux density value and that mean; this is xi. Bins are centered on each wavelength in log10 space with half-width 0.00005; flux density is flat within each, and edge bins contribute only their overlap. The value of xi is 0.076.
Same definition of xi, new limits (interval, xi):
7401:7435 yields 0.079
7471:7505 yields 0.066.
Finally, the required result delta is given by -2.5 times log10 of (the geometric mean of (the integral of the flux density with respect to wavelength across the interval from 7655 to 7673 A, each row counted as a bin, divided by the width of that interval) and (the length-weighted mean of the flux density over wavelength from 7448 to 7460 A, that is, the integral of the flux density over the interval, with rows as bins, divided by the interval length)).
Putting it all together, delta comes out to -1.26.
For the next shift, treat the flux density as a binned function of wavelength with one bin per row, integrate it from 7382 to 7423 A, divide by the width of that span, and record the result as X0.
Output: 3.25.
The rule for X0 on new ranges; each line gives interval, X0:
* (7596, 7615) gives 3.13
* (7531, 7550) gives 3.23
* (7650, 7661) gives 3.20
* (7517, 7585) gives 3.22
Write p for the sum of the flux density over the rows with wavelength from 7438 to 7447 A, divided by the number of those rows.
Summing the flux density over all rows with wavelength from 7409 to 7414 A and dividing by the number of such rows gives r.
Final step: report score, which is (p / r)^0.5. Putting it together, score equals 0.989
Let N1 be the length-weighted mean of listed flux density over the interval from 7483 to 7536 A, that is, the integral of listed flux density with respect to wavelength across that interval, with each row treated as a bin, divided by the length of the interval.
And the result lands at 3.23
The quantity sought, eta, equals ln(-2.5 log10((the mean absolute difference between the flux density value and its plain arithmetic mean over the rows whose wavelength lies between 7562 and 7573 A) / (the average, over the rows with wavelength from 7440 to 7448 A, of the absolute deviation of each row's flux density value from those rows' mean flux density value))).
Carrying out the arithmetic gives -0.2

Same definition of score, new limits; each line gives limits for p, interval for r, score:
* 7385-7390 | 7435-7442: 0.992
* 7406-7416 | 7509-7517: 1.012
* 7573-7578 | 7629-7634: 1.007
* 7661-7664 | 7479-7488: 0.971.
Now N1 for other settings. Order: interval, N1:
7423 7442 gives 3.27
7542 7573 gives 3.20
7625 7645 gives 3.19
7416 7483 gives 3.26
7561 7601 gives 3.22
